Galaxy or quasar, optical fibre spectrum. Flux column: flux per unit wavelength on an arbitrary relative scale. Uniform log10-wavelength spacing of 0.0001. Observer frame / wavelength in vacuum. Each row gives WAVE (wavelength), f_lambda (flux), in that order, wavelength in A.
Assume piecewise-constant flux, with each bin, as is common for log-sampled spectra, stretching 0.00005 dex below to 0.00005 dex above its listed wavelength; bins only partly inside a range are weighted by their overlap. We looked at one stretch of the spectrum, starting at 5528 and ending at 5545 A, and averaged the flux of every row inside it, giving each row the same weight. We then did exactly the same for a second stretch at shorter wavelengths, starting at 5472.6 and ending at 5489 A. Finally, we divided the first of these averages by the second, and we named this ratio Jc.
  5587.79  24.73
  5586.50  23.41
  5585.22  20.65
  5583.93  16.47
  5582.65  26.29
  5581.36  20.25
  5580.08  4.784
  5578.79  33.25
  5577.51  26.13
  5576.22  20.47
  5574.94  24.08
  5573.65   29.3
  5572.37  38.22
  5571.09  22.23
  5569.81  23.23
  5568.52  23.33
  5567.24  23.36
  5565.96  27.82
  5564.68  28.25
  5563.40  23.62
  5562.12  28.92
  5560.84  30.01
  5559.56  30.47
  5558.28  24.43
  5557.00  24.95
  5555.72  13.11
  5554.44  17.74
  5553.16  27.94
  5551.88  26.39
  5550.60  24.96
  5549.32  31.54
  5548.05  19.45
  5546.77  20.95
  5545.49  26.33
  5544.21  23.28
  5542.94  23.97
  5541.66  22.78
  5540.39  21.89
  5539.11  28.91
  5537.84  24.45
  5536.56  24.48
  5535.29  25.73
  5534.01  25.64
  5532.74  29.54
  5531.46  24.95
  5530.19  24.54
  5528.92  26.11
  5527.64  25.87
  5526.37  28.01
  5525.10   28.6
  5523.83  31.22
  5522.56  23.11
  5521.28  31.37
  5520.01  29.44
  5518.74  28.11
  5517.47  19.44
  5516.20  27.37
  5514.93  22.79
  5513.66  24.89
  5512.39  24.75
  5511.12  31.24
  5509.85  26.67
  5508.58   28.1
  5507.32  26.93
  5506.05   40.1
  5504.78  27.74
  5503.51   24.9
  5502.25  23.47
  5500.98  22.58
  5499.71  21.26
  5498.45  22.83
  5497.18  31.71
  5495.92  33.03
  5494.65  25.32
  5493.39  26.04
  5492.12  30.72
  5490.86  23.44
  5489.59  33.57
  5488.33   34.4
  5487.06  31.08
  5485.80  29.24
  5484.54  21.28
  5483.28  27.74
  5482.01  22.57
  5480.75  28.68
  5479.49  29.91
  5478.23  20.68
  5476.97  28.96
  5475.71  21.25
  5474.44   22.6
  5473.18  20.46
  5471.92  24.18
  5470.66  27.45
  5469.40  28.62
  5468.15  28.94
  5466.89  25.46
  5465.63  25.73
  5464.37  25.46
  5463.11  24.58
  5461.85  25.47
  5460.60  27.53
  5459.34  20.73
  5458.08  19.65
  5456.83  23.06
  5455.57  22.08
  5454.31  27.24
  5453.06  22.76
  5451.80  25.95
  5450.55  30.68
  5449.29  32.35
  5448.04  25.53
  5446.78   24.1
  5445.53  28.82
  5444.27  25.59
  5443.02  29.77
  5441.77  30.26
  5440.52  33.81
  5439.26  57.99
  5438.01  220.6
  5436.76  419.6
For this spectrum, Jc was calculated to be 0.96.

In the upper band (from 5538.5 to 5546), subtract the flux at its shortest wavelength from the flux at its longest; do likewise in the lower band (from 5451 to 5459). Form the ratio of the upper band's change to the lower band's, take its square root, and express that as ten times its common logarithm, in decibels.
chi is -2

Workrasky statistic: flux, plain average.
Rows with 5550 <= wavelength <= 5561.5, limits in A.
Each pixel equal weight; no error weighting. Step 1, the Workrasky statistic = 24.4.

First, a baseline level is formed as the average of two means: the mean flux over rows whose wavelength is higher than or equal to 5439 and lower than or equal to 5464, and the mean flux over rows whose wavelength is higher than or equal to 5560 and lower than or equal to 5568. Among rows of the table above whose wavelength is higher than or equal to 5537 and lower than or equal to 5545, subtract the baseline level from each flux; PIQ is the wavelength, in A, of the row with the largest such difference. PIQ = 5539.11 A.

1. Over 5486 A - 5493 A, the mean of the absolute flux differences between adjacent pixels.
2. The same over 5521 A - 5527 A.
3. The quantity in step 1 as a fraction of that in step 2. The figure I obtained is 1.1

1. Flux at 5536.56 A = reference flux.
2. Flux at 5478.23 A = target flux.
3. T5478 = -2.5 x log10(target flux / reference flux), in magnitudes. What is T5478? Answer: 0.18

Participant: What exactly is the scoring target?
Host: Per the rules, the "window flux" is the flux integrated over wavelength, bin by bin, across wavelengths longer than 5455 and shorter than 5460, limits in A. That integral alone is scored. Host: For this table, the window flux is 107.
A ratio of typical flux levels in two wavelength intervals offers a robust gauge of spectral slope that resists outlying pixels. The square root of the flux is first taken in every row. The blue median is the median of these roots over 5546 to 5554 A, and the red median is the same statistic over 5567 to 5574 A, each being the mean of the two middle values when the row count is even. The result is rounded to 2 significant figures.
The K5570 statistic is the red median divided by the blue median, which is 0.95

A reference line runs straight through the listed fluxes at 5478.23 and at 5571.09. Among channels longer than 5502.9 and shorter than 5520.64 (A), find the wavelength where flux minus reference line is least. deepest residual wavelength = 5517.47 A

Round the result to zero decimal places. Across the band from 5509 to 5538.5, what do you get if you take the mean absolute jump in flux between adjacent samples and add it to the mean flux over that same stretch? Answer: 30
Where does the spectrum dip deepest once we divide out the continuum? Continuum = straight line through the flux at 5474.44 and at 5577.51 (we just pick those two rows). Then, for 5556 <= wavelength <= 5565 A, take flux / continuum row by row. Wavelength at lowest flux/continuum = 5563.40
